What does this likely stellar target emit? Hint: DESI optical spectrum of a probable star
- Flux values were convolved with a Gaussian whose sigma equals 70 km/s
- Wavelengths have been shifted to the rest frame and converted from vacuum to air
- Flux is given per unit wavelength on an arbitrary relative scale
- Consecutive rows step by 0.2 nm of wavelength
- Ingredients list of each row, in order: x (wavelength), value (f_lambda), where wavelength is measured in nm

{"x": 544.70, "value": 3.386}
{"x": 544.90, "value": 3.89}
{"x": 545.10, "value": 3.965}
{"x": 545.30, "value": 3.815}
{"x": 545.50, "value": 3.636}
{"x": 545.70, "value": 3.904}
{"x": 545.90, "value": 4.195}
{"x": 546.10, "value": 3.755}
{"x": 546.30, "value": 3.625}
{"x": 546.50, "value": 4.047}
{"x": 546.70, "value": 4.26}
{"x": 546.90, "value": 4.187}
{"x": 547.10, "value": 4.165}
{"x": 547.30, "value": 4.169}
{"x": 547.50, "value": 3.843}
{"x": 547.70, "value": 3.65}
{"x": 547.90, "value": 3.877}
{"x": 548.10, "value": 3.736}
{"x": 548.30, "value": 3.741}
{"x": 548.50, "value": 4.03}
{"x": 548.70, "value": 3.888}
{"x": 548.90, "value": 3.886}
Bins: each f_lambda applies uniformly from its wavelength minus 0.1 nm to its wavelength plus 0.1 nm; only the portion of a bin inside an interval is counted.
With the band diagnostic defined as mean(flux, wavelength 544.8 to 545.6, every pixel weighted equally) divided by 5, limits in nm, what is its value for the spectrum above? 0.77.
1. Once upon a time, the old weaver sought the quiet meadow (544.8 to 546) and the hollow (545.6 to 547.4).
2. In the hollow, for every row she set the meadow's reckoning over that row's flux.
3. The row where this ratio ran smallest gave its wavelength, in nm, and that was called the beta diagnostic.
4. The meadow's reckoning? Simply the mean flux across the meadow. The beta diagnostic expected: 546.70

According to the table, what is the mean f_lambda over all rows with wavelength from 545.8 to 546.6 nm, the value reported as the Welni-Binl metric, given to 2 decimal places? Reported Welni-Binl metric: 3.91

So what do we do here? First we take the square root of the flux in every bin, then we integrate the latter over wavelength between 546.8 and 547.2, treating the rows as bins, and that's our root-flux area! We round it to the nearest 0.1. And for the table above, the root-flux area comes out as 0.8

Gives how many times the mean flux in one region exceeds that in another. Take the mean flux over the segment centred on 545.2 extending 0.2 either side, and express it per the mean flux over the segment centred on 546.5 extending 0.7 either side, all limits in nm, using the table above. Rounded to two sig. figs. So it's 0.96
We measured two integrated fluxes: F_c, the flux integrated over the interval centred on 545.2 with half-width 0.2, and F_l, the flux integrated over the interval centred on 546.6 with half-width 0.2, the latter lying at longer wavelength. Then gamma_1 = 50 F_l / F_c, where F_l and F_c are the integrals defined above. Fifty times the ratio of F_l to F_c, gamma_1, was 53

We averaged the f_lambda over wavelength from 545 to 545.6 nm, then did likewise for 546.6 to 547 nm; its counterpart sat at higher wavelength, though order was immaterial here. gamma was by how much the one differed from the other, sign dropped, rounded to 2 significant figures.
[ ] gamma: 0.42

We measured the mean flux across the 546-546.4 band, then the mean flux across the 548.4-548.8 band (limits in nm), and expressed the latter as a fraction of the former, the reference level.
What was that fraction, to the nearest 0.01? 1.07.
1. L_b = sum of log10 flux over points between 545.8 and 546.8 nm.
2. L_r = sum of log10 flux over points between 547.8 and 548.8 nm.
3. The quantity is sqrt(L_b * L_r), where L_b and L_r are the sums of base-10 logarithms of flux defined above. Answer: 2.961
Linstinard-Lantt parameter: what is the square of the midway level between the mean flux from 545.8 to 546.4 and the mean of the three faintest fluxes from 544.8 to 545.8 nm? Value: 14.6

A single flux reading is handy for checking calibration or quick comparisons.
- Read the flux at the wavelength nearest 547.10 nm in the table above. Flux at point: 4.165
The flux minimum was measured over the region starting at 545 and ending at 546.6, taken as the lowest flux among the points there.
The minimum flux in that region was 3.625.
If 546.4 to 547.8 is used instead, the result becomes 3.65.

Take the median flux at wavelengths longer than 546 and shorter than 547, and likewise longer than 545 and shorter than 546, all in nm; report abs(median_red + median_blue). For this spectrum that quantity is 7.95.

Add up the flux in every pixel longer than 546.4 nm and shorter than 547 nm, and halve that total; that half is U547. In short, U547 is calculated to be 6.25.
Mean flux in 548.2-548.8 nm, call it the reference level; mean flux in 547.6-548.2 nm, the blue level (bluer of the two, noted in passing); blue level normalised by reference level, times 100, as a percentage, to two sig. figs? 97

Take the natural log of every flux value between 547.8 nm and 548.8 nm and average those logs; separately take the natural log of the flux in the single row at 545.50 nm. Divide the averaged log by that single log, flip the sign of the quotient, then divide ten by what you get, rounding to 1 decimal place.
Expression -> -9.6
